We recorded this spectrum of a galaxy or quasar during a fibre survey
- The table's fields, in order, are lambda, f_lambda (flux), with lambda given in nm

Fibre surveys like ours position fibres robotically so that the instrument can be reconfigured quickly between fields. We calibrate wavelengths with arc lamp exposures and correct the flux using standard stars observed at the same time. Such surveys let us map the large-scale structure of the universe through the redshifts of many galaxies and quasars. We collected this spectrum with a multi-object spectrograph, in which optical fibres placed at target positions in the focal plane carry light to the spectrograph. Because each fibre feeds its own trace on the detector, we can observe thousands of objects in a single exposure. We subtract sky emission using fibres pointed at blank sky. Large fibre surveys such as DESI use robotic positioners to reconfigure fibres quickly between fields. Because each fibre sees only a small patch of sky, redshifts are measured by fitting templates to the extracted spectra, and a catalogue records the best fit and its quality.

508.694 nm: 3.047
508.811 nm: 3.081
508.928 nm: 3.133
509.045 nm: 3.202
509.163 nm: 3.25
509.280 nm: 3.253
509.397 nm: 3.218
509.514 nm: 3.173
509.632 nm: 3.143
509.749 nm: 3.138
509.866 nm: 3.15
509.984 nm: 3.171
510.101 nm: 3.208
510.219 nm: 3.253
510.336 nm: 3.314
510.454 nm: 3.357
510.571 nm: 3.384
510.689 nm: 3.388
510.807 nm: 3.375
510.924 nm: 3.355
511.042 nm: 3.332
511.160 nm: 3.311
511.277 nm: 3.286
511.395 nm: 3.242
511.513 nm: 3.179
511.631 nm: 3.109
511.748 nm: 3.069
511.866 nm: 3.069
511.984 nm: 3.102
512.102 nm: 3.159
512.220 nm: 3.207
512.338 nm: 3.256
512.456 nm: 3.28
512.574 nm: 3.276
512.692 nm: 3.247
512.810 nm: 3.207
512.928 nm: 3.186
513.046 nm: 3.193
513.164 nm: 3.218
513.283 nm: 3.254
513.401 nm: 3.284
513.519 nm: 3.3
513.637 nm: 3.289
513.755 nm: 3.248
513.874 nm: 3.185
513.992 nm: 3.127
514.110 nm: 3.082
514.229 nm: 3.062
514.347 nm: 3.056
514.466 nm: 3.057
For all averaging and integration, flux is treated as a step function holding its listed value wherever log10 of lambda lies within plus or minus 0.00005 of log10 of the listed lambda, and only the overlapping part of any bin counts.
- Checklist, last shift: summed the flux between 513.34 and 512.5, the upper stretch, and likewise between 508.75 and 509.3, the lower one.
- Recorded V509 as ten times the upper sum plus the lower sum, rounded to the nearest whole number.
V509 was 242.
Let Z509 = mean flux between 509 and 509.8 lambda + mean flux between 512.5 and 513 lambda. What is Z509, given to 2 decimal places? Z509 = 6.43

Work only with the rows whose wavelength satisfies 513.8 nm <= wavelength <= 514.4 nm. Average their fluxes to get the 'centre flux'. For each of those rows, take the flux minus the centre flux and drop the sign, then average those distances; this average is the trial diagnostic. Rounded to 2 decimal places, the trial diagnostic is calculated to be 0.04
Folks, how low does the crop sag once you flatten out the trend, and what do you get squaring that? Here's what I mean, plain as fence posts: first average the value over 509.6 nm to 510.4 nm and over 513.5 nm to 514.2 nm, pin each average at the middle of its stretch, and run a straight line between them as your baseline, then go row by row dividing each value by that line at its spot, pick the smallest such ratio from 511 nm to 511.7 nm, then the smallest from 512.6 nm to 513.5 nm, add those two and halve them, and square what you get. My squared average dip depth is 0.97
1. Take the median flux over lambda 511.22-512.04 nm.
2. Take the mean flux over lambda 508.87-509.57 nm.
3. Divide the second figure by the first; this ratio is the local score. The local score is 1.03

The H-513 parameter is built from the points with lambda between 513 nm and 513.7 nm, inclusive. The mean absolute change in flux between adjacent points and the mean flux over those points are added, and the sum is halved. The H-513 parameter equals 1.64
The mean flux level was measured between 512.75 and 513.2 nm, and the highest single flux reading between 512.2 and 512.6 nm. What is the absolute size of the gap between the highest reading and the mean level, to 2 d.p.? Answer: 0.08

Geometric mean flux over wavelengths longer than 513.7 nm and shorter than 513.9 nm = 3.22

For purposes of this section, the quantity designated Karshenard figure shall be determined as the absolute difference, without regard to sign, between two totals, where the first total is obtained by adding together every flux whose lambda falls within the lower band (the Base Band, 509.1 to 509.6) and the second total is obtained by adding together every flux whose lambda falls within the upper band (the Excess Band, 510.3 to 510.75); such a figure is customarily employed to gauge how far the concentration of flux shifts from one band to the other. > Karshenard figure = 0.55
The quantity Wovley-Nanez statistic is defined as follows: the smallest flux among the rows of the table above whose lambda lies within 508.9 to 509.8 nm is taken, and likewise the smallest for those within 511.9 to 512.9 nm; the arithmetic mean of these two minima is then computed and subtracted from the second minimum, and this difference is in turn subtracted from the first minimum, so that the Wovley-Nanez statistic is 3.15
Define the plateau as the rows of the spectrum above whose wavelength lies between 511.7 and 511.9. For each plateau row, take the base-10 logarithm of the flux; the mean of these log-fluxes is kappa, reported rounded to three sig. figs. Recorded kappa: 0.487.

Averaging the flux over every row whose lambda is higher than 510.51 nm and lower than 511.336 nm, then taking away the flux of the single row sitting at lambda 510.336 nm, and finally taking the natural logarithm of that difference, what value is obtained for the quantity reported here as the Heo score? -3.4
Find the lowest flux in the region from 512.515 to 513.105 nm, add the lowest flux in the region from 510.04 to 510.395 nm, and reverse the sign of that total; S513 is -6.39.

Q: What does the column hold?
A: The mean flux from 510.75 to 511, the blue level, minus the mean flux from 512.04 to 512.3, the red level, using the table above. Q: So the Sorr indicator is 0.18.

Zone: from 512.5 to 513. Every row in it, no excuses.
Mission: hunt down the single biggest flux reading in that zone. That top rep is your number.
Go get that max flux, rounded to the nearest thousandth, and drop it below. 3.276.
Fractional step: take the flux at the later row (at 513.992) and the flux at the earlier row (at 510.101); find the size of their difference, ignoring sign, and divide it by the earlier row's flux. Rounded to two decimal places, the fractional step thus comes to 0.03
